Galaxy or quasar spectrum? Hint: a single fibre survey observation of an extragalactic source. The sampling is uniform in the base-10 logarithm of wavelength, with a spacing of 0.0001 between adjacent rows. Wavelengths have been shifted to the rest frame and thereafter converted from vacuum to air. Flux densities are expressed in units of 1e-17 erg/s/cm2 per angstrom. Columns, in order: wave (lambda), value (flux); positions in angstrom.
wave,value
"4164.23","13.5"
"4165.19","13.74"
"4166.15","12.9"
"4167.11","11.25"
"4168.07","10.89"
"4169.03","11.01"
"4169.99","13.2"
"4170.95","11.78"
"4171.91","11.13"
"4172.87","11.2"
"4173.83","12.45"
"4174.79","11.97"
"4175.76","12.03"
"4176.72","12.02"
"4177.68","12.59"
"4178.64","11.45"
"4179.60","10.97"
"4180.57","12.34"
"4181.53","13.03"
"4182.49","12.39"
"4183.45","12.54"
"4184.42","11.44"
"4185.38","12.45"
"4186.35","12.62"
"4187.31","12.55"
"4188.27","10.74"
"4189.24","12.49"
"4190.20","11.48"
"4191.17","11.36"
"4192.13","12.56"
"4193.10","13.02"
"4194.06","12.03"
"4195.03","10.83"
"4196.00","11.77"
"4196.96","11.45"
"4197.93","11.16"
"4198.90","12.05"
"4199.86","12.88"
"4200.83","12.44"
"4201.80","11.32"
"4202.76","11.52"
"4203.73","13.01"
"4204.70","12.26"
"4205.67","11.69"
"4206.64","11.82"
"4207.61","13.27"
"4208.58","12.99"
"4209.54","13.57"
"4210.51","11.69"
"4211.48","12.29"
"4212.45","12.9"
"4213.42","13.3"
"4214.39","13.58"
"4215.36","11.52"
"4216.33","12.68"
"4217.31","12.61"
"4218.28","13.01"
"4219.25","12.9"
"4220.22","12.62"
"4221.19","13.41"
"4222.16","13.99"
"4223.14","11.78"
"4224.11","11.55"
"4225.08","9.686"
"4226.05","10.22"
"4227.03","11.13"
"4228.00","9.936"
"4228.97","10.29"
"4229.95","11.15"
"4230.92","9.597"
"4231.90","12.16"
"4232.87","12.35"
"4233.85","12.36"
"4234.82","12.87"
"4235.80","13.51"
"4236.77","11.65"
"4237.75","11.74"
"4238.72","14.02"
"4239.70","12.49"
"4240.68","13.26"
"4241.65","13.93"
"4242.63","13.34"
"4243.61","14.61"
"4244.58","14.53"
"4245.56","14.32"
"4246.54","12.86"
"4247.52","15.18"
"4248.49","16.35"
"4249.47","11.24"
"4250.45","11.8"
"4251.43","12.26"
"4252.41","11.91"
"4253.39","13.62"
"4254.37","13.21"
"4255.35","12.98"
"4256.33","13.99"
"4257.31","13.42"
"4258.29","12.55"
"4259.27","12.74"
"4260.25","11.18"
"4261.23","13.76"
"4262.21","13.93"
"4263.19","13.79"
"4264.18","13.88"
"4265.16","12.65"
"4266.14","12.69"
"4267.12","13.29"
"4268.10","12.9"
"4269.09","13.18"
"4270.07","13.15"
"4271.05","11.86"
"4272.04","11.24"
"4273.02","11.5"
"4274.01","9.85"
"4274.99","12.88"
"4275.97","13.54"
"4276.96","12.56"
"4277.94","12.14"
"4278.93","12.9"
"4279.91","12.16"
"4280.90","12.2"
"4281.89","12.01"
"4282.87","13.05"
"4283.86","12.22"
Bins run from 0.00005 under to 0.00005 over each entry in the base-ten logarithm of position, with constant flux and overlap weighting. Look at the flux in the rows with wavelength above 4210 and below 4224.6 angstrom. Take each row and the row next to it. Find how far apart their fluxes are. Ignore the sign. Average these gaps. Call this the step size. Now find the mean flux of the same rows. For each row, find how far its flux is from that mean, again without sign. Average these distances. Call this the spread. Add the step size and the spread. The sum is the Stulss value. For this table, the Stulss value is 1.30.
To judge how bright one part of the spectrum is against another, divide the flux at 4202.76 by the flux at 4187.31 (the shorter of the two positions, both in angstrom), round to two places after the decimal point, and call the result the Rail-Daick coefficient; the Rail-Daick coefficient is 0.92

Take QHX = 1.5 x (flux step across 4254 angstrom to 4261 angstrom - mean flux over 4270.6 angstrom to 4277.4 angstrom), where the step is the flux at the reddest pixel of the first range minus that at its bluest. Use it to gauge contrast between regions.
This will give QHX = -20.9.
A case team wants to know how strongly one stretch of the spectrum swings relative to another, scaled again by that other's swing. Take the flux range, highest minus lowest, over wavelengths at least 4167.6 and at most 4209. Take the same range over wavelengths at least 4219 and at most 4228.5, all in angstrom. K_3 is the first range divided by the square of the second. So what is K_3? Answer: 0.14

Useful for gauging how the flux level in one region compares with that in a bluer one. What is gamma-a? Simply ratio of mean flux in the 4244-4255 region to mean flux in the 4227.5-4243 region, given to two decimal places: 1.10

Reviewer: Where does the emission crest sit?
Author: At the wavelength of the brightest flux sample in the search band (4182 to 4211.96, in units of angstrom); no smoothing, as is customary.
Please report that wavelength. 4209.54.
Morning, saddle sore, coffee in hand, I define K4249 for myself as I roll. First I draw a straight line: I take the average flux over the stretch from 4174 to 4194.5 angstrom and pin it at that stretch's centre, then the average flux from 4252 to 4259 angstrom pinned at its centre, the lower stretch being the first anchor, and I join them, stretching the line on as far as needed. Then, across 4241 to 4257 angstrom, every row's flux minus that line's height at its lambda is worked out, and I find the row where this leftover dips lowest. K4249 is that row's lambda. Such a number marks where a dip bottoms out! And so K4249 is 4249.47 angstrom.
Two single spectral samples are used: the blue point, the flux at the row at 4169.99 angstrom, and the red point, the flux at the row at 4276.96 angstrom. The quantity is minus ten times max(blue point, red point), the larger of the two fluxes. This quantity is -132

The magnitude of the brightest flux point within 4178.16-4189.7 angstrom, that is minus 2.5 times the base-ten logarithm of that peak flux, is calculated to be -2.79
